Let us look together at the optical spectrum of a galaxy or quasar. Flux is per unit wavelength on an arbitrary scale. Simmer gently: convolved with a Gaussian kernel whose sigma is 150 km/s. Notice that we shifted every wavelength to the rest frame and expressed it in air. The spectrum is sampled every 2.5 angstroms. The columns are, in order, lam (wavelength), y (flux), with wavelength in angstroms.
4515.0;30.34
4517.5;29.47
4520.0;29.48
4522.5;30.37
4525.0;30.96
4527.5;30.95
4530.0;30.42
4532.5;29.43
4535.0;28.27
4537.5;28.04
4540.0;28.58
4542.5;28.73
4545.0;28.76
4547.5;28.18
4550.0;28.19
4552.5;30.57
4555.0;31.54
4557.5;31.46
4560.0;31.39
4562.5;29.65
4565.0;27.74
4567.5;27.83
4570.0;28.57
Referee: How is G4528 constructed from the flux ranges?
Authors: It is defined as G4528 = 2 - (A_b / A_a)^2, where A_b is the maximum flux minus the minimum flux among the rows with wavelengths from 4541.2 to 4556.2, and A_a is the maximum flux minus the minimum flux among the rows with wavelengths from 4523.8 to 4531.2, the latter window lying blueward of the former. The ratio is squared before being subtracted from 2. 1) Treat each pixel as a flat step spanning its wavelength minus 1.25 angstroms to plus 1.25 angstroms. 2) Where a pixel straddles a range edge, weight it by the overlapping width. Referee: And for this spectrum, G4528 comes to -37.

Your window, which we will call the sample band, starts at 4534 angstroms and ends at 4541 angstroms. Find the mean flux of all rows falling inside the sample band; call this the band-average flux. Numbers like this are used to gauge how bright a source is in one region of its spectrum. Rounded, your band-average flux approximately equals 28.3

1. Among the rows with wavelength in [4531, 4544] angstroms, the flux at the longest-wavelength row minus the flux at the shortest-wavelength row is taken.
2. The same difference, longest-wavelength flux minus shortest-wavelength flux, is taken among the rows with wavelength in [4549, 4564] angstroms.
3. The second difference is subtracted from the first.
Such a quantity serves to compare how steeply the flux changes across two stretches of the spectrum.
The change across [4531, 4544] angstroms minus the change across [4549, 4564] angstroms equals -2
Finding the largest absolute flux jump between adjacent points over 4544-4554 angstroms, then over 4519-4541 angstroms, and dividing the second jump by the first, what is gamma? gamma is 0.49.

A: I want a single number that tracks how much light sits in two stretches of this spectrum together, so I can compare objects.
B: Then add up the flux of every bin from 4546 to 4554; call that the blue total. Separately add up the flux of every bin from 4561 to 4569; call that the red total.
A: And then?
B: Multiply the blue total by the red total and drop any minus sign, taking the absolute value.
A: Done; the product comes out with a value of 7409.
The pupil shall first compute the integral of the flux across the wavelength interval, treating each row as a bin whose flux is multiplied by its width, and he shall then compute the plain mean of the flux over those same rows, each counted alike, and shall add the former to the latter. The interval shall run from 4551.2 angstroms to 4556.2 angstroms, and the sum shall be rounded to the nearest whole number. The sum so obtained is 186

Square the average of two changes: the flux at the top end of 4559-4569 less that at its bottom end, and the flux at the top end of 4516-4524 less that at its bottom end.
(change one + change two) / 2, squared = 1.8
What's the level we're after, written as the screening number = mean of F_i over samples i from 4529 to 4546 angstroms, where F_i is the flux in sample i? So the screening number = 28.9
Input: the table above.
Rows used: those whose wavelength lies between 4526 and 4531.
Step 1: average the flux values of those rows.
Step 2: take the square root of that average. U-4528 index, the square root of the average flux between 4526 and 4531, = 5.54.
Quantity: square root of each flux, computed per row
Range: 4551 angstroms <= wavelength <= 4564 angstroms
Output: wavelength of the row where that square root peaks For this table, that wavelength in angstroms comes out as 4555.0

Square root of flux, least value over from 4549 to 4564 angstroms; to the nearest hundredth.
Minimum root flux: 5.31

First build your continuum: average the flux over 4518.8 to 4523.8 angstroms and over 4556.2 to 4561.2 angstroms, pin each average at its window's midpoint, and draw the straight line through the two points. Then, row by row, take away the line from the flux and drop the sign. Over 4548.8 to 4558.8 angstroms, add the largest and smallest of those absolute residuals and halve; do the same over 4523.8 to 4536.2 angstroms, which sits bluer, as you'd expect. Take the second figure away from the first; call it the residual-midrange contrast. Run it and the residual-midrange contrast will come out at 0.31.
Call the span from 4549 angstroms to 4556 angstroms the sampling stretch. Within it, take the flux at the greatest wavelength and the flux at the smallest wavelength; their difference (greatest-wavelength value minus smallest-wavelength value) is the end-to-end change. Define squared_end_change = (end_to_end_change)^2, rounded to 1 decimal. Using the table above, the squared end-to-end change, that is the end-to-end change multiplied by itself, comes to 11.2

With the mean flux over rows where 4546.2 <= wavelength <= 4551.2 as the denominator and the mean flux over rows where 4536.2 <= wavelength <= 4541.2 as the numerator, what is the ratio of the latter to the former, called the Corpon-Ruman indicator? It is 1.00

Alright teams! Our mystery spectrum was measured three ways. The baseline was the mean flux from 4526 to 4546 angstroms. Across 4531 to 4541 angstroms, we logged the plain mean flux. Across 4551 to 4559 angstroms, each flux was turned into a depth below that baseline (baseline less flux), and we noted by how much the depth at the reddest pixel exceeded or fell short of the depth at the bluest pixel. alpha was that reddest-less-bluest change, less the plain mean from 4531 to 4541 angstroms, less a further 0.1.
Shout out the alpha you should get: -29.6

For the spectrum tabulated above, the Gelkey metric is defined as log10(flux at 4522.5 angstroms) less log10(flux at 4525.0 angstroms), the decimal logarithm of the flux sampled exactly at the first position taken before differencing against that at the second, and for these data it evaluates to -0.01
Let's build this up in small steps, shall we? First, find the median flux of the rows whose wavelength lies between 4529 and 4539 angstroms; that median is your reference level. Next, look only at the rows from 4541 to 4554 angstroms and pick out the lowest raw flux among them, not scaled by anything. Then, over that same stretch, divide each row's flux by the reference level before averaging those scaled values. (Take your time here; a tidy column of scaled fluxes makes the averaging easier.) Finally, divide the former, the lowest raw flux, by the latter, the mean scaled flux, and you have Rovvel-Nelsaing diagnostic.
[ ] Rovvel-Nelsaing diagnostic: 28.1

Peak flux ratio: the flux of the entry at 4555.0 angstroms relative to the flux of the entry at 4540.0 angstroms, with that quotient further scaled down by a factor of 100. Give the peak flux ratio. 0.0110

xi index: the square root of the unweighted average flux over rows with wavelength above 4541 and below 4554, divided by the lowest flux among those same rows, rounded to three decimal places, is 0.191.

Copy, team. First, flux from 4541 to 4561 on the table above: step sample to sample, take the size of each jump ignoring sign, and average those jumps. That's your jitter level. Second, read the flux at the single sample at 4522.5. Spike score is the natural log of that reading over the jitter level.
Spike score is 3.9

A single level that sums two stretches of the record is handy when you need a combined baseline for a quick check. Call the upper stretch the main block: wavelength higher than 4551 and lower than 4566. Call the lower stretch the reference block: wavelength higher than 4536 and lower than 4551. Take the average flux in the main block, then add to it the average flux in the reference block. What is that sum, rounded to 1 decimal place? 58.8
